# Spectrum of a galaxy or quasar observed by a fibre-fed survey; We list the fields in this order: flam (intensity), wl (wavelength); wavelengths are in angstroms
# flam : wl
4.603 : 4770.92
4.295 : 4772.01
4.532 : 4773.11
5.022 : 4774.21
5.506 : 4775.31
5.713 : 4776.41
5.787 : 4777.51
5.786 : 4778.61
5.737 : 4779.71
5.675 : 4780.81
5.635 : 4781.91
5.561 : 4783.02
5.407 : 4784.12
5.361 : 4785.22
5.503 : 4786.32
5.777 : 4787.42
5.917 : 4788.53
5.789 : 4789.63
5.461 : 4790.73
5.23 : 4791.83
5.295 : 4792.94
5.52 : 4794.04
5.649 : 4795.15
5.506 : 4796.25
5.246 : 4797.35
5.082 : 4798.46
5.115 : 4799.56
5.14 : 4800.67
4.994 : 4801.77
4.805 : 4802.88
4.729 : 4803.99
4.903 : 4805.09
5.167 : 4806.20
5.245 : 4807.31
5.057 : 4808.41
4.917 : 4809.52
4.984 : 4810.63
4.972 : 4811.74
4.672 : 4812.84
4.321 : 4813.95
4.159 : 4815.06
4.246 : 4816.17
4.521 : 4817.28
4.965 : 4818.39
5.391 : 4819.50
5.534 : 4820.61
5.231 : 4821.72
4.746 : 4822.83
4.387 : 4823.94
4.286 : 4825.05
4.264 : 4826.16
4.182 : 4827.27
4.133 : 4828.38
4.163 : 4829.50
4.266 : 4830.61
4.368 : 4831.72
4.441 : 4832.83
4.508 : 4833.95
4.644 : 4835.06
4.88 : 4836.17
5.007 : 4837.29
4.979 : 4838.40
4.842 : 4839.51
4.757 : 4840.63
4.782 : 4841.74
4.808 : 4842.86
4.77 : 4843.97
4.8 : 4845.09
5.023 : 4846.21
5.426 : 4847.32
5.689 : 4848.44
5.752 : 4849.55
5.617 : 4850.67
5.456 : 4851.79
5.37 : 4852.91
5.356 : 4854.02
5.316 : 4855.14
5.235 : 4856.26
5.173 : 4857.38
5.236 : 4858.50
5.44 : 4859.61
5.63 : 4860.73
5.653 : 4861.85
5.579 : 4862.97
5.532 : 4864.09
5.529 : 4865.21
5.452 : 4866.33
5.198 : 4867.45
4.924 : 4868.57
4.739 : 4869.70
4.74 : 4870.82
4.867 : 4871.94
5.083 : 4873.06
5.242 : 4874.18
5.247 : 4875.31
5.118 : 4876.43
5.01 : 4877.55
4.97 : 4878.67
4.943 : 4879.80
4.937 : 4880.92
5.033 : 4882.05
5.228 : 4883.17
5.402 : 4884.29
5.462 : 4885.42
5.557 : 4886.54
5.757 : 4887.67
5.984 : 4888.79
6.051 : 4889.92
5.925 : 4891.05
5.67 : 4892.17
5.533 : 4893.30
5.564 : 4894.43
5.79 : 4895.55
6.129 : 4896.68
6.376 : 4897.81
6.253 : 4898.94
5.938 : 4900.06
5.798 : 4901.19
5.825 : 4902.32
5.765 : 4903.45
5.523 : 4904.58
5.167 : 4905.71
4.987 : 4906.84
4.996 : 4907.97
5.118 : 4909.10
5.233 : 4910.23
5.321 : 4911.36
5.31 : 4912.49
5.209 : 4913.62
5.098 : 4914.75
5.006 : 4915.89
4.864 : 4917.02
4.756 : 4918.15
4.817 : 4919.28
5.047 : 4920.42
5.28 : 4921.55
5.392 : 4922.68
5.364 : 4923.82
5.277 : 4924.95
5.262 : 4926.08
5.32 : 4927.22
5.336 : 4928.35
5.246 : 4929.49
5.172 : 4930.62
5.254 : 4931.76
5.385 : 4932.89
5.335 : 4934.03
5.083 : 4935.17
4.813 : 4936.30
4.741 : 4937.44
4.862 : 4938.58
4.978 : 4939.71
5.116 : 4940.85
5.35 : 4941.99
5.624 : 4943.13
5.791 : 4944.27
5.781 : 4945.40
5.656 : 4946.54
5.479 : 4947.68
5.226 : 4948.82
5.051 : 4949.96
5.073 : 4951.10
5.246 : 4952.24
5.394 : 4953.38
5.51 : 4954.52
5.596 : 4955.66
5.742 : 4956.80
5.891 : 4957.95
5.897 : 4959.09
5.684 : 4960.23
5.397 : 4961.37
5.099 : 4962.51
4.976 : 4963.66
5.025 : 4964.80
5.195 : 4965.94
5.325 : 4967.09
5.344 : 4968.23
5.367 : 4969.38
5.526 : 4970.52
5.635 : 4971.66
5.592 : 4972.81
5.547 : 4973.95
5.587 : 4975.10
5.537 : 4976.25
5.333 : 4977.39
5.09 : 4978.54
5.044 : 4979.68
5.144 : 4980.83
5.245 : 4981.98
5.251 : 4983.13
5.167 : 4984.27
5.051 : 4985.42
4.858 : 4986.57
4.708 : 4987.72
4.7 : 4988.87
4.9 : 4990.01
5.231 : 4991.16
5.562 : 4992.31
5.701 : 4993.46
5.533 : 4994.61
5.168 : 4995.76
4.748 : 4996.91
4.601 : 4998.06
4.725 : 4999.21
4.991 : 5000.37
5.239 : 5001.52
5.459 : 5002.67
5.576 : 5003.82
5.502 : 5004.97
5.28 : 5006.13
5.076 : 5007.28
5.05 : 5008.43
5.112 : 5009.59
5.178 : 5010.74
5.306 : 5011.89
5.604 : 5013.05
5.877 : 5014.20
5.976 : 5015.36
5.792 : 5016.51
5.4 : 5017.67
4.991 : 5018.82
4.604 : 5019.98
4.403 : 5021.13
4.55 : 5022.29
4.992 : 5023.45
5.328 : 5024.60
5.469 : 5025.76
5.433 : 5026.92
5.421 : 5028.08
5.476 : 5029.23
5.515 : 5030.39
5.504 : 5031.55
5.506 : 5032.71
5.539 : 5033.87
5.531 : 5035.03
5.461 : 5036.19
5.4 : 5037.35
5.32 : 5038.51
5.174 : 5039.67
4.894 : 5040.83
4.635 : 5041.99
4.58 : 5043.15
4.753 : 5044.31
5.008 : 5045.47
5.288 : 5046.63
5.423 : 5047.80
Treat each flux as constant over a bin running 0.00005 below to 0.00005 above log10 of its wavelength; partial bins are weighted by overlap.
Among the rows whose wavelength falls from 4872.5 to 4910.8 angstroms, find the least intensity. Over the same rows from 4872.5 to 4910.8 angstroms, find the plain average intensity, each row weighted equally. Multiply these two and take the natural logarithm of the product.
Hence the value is 3.30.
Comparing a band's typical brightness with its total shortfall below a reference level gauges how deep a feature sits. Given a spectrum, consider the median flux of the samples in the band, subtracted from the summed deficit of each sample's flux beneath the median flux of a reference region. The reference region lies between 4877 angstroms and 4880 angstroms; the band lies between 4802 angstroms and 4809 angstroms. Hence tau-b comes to -5.1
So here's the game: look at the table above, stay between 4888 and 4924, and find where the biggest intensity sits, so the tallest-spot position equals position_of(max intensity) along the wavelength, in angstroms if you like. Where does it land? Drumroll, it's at 4897.81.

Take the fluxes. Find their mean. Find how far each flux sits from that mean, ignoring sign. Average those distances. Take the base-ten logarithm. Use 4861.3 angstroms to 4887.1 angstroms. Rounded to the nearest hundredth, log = -0.62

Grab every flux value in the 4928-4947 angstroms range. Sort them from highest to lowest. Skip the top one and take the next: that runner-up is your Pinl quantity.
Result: 5.781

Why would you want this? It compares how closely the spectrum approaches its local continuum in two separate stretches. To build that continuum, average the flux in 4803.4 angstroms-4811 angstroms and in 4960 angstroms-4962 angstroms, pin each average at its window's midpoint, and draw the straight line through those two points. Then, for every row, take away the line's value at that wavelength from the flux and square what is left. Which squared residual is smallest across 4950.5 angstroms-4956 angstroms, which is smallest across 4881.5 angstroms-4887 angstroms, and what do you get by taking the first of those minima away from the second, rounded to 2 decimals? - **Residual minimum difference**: 0.00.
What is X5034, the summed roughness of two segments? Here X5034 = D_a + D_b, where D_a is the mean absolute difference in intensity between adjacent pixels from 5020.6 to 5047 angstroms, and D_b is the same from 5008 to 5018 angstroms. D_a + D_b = 0.32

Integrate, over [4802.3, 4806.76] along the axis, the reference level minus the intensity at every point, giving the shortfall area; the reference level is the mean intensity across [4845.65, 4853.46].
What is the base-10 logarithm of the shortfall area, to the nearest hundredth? 0.41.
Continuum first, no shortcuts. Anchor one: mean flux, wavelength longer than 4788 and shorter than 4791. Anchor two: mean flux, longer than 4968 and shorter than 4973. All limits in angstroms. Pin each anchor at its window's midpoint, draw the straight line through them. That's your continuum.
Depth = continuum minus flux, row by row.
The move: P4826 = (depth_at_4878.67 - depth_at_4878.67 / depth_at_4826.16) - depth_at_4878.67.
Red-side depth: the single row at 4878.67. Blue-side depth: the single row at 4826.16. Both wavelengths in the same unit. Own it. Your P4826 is -0.5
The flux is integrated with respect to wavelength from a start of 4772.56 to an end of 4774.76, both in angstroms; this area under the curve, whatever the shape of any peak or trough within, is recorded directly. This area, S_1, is 10.5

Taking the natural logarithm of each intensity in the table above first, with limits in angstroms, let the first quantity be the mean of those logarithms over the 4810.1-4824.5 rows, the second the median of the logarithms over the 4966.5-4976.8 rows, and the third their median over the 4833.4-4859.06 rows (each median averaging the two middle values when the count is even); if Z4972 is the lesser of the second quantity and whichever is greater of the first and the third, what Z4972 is 1.61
